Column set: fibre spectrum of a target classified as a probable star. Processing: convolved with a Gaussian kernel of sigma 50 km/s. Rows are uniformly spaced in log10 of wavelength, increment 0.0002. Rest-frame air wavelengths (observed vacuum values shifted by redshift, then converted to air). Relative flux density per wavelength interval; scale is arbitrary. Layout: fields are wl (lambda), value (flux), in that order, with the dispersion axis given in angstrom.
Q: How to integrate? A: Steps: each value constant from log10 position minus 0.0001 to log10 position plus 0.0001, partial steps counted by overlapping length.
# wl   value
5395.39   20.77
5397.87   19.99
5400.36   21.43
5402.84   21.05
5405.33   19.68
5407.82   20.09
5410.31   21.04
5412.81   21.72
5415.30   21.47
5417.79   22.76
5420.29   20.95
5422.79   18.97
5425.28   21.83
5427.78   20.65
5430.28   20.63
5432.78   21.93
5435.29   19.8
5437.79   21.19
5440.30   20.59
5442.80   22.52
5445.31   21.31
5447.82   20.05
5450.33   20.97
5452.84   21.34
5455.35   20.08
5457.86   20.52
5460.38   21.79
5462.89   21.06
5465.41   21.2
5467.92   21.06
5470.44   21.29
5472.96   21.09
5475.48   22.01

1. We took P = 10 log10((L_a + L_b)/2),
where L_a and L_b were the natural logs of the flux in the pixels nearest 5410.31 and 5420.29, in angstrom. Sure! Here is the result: 4.83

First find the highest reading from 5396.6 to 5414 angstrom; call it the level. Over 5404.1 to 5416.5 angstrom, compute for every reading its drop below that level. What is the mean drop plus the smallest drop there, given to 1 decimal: 0.9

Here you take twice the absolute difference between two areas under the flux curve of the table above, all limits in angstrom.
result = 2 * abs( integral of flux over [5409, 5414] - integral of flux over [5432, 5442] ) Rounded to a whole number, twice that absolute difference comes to 205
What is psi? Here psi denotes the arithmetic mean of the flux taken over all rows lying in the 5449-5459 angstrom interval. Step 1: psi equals 20.7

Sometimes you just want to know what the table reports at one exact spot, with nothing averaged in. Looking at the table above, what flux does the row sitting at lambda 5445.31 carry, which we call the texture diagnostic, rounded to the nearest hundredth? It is 21.31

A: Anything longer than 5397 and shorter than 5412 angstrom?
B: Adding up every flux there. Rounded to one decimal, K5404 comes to 123.3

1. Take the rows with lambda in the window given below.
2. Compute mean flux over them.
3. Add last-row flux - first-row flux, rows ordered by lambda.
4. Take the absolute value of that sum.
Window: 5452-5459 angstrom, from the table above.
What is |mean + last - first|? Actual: 19.8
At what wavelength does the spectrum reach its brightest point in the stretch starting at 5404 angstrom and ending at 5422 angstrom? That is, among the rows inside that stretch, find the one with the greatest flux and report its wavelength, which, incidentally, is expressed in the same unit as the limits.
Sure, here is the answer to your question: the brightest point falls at 5417.79 angstrom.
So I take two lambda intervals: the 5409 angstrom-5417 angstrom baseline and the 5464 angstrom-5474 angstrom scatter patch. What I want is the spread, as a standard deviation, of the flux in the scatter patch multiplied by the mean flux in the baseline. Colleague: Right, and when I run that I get 2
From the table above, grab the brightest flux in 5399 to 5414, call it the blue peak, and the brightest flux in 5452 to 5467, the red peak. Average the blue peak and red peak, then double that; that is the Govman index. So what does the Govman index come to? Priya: 43.5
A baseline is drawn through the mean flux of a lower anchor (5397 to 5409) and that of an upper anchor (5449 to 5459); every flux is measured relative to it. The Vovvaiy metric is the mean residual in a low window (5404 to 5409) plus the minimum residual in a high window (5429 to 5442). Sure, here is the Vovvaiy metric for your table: -1.4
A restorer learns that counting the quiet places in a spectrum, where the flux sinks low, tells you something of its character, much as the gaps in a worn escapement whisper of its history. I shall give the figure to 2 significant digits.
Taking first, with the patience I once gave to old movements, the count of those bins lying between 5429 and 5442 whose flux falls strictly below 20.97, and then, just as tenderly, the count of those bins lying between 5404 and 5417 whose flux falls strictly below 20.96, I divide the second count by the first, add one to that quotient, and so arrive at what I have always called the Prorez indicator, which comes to 1.7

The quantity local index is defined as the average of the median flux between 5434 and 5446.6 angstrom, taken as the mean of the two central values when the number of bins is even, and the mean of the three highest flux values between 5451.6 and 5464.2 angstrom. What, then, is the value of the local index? 21.3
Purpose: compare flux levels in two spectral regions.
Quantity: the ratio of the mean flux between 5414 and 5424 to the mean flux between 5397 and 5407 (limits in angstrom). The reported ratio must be 1.02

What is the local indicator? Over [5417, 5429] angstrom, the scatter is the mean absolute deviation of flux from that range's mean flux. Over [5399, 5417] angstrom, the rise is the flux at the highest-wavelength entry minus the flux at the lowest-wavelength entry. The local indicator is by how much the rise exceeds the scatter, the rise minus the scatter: -1.0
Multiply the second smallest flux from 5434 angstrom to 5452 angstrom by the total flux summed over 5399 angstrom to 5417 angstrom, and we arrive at 2937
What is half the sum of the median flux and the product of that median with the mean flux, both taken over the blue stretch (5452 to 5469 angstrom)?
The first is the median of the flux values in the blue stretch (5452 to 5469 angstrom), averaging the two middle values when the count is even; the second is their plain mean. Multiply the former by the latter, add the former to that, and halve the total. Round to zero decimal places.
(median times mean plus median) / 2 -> 232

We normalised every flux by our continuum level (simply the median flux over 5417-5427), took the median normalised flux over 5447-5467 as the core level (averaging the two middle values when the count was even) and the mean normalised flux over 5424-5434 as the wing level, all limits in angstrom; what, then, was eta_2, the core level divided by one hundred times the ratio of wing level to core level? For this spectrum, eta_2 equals 0.0097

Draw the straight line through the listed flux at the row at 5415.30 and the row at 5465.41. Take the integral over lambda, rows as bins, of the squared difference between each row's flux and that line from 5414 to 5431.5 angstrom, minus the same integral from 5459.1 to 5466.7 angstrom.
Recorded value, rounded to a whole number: 22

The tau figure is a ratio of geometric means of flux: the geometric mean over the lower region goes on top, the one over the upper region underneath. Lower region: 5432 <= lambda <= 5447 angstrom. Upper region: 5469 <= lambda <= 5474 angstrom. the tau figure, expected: 1.00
